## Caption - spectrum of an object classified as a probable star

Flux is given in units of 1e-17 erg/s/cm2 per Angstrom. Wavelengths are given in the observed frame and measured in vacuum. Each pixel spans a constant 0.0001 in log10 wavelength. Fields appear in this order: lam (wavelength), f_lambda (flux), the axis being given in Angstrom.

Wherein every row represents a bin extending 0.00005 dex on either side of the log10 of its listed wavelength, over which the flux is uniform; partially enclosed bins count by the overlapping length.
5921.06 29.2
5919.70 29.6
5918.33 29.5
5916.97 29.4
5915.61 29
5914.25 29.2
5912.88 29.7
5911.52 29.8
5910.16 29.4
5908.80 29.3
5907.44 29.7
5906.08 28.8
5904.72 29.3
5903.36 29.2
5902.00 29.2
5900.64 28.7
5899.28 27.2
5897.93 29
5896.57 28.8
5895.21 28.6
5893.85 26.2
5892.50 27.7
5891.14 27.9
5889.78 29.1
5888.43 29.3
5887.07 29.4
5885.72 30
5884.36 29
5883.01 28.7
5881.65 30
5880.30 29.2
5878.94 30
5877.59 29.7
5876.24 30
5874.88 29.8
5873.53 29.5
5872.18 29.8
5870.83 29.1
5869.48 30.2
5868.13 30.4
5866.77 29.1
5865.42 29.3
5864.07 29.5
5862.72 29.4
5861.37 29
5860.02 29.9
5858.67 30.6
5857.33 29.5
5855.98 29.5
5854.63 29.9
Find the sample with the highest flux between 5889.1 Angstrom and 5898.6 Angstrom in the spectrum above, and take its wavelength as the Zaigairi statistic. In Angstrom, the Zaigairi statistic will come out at 5889.78 Angstrom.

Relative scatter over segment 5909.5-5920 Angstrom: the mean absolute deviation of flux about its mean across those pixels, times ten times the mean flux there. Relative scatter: 59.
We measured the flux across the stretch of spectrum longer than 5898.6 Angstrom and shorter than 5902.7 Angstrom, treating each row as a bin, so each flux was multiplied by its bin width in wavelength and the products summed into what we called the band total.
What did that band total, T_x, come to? 116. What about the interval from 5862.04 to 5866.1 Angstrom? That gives 119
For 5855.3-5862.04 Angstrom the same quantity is 200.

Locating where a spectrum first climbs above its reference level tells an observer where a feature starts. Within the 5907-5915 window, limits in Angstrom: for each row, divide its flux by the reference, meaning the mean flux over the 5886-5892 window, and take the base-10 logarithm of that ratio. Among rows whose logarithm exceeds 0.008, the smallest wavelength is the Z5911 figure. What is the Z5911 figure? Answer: 5907.44 Angstrom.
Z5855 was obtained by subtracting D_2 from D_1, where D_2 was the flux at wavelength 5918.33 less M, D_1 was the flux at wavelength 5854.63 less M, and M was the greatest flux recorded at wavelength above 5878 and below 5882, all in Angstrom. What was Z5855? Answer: 0.40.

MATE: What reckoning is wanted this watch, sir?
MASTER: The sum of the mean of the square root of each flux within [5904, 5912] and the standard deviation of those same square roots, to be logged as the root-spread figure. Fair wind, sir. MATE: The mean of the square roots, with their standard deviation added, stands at 5.45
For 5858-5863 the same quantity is 5.51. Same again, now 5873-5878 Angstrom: 5.47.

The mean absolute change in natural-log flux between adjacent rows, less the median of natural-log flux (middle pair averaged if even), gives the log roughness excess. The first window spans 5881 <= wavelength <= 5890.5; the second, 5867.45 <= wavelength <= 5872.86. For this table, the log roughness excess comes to -3.381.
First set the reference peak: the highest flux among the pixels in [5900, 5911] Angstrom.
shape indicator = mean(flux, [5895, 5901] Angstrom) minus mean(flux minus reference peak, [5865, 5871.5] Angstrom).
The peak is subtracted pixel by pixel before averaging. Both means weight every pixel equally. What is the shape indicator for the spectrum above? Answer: 28.5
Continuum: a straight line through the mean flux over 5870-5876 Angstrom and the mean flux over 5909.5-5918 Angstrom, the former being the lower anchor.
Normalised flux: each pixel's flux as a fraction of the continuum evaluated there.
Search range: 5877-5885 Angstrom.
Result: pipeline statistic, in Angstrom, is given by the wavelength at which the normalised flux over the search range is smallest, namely 5883.01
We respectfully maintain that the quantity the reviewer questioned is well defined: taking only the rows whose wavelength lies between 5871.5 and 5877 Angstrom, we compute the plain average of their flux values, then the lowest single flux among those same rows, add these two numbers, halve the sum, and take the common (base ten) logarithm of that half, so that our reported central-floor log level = 1.47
